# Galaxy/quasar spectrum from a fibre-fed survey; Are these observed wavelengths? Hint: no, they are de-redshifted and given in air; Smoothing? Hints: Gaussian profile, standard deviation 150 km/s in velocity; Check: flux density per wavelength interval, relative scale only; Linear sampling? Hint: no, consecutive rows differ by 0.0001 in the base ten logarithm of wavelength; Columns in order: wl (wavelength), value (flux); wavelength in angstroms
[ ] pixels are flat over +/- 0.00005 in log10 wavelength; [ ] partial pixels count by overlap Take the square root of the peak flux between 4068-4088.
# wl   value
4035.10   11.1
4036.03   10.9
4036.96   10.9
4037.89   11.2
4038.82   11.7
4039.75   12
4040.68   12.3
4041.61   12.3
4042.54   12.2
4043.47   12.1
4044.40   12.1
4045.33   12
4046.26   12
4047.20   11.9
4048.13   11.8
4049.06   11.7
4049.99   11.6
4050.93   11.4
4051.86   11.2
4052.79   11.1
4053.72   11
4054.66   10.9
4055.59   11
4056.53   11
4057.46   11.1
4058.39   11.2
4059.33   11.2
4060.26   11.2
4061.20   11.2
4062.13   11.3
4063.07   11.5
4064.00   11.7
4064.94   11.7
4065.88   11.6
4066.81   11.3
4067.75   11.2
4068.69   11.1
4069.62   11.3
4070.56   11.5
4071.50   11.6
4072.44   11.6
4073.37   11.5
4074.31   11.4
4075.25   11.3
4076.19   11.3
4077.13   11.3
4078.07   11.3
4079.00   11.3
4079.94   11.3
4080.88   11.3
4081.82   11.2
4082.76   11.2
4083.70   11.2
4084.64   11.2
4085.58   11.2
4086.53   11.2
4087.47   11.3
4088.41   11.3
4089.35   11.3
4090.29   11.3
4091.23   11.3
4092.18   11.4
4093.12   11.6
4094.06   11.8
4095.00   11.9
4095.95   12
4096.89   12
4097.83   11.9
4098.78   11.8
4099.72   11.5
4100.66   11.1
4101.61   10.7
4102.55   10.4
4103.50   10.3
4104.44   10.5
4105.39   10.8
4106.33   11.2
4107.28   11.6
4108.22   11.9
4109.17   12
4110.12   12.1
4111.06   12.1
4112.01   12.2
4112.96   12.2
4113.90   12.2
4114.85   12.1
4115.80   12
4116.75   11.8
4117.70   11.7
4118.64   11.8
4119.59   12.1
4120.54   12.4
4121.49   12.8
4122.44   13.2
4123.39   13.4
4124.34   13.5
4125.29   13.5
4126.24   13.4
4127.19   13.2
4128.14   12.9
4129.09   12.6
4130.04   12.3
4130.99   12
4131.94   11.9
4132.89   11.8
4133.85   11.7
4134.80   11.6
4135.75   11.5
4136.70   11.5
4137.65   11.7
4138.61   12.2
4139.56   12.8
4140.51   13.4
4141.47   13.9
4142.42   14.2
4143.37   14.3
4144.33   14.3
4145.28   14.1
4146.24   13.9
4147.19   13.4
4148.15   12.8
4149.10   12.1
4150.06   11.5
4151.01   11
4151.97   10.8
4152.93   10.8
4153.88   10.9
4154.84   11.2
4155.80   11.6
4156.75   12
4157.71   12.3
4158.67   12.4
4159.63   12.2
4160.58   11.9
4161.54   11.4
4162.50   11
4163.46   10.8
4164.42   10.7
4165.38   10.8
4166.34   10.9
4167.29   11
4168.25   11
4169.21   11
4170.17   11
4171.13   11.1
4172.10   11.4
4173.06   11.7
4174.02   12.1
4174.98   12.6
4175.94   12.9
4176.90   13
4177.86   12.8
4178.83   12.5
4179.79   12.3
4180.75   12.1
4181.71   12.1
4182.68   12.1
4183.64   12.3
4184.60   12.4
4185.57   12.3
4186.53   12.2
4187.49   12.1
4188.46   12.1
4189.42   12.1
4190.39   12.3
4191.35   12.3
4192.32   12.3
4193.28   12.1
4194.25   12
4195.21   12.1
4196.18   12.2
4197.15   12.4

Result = 3.41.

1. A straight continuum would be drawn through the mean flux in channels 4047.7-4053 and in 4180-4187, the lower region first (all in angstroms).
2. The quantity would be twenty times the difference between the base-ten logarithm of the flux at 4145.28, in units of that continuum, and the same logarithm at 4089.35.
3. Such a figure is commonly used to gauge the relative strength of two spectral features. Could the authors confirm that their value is 1.7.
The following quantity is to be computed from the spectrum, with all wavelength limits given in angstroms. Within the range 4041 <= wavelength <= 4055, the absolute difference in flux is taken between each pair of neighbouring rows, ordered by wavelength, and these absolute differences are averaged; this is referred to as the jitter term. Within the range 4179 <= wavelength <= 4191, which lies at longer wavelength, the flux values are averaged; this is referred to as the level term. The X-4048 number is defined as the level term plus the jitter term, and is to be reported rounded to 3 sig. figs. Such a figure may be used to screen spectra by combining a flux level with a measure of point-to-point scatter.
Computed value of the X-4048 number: 12.3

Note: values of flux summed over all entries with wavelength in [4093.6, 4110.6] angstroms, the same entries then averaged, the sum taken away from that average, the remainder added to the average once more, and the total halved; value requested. -91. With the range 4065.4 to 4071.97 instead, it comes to -28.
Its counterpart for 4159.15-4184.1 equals -141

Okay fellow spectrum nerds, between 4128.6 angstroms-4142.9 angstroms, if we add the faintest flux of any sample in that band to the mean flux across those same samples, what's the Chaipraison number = 23.8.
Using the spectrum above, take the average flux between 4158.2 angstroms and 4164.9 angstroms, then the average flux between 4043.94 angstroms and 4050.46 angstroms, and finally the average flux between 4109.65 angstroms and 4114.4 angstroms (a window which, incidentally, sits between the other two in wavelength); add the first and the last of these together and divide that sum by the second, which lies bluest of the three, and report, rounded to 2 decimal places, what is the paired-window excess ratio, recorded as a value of 1.99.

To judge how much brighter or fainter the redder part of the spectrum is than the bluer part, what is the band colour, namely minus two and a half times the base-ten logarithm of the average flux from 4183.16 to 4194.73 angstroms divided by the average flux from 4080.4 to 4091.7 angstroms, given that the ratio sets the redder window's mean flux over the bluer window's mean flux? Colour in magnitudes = -0.09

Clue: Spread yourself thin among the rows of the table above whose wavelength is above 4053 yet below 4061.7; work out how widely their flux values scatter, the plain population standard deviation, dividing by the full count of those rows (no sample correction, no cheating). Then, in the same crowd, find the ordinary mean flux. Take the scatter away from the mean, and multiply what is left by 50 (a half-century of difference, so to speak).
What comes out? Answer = 549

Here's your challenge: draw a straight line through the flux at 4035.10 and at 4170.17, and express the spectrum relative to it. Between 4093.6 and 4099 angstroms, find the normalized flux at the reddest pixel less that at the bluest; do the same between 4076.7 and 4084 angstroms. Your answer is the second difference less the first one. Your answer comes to -0.01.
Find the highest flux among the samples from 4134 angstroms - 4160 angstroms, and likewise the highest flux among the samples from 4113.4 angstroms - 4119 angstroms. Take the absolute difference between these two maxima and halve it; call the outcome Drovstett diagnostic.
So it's 1.05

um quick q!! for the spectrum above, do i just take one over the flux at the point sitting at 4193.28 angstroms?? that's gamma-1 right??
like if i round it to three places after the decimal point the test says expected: 0.083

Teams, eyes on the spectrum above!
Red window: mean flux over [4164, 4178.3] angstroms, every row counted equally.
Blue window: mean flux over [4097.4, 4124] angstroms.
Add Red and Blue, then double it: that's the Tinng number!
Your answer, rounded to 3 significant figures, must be 46.8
